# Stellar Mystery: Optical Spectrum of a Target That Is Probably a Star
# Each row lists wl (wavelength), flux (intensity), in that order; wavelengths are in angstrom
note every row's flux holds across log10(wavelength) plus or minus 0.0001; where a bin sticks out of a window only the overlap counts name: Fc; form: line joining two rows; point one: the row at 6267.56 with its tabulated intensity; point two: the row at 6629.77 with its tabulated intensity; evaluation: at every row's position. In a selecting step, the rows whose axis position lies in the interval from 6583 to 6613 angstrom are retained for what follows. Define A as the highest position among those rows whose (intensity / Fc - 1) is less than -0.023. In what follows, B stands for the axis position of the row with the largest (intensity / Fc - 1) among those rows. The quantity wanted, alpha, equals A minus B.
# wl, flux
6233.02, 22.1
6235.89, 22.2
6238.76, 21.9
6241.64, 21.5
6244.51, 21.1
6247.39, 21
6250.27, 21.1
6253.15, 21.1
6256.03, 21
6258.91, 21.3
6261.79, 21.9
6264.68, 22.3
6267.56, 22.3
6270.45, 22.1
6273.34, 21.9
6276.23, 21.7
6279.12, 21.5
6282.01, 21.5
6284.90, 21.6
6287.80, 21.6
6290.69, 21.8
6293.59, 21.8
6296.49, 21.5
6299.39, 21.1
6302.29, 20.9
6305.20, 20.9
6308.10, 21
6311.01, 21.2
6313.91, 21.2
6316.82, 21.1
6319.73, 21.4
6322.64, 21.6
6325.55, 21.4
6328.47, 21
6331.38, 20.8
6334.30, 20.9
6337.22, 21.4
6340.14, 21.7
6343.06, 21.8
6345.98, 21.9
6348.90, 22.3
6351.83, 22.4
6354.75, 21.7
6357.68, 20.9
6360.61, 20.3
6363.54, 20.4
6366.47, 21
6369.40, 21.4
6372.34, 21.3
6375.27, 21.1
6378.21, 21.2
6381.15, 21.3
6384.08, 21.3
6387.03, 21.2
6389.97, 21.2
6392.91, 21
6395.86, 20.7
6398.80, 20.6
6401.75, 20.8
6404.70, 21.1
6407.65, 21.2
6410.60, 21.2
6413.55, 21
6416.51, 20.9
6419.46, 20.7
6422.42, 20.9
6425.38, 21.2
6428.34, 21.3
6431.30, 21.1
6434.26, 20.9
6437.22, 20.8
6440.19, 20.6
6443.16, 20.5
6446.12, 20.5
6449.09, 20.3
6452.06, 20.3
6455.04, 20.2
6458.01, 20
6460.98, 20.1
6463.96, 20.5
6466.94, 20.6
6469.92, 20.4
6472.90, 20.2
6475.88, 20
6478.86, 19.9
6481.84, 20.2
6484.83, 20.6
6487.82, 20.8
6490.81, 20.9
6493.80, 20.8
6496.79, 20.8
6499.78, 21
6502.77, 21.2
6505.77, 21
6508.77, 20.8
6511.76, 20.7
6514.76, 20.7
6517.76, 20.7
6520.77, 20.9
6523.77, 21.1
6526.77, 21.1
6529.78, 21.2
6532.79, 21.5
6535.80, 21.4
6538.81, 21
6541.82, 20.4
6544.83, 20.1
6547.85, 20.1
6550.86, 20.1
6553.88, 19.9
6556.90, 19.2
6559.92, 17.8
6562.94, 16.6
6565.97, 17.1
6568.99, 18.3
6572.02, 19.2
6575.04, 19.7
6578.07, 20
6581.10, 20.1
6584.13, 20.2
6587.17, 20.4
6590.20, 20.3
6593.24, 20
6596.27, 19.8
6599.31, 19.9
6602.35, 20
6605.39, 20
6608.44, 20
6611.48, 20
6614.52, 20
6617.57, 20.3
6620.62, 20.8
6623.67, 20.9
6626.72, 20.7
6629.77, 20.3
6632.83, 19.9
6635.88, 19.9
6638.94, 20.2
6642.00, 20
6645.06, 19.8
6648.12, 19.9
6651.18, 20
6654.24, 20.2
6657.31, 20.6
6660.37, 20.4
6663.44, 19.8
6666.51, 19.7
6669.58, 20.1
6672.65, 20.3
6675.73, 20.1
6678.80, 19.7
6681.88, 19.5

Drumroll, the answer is 12.1 angstrom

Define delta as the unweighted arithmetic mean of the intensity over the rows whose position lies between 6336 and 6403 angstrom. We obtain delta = 21.3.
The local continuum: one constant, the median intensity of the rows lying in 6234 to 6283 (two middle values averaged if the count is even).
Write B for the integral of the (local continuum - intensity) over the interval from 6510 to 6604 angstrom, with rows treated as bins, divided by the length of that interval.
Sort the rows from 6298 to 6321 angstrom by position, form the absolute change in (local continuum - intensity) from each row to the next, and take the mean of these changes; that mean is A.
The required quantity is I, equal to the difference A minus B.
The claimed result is -1.4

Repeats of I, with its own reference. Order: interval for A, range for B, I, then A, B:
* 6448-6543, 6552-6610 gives -1.9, 0.18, 2.1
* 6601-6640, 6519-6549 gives -0.4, 0.18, 0.6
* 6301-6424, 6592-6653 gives -1.2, 0.22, 1.4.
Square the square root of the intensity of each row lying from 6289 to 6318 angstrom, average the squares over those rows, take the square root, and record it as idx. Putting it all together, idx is 4.61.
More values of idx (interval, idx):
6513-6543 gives 4.58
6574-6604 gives 4.48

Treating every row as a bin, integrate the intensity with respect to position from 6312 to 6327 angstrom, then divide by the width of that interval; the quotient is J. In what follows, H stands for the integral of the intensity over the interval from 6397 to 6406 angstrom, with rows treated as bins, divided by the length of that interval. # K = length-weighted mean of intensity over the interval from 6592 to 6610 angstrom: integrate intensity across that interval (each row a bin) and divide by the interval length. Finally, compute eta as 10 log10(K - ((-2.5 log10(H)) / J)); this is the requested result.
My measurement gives 13.0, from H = 20.8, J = 21.3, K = 20.0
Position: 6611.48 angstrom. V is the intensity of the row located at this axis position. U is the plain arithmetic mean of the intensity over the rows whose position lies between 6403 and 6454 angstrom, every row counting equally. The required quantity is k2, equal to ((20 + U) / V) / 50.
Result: 0.0409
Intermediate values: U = 20.9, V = 20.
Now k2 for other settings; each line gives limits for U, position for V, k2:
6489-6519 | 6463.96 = 0.0399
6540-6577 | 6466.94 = 0.0379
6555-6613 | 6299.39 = 0.0373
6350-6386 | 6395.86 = 0.0398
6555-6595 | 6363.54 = 0.0384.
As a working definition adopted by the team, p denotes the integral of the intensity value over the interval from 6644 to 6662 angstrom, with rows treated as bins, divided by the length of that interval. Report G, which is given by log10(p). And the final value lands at 1.30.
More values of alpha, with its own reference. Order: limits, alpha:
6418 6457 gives 26.7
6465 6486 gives 0.0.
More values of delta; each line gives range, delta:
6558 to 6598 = 19.2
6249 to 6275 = 21.7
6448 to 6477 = 20.3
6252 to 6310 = 21.5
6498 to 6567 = 20.2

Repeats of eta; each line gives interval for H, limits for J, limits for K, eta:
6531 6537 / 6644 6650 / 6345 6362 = 13.4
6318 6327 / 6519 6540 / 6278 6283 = 13.4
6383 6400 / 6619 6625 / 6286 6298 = 13.4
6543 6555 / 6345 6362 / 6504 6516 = 13.2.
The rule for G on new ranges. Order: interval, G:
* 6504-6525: 1.32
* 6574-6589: 1.30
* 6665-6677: 1.30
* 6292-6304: 1.33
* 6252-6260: 1.32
